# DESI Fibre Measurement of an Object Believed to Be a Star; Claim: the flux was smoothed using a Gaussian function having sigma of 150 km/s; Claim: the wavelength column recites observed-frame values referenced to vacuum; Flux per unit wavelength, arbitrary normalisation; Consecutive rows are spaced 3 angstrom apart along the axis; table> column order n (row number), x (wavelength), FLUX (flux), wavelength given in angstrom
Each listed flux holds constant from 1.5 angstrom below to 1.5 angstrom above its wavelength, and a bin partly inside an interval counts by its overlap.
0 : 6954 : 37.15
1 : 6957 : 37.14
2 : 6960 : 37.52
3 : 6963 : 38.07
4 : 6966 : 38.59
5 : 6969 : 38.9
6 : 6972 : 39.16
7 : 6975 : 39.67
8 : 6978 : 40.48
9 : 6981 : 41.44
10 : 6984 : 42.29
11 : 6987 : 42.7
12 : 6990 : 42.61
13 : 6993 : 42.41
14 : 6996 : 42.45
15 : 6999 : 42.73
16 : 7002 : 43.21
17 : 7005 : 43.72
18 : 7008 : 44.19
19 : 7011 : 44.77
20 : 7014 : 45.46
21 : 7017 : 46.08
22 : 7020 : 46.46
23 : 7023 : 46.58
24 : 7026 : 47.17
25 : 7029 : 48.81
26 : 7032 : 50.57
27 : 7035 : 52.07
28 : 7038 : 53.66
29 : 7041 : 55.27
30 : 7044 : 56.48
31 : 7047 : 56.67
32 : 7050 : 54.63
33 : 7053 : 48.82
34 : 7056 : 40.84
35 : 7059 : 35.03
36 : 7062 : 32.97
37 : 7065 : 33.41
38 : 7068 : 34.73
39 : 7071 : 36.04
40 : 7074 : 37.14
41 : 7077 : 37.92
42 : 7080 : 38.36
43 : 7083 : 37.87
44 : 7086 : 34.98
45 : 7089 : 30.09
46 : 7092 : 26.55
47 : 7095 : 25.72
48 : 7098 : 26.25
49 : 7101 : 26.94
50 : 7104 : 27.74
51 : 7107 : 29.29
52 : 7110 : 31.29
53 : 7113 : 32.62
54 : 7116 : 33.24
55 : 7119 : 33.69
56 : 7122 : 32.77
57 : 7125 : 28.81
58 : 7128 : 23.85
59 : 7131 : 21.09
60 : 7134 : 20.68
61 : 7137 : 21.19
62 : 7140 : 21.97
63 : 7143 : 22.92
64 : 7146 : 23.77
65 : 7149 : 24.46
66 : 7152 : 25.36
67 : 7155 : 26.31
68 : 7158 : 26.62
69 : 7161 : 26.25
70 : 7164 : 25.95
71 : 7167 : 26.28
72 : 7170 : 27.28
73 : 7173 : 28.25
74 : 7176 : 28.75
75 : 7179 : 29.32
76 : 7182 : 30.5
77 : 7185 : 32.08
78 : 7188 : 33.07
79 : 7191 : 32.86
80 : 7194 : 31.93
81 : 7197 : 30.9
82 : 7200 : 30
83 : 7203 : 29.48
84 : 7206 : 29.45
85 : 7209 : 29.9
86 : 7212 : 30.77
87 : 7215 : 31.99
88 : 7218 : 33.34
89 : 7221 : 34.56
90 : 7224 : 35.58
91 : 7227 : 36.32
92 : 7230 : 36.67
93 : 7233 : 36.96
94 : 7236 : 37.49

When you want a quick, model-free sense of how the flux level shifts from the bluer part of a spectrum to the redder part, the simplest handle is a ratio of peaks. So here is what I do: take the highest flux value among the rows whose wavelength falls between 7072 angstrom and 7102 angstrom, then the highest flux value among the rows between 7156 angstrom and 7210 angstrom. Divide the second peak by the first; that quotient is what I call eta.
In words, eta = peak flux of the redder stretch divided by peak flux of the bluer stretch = 0.86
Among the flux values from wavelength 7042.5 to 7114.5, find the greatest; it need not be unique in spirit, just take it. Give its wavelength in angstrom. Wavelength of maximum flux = 7047 angstrom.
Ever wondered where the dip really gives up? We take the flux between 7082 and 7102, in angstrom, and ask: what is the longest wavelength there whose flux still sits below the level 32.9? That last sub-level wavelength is 7101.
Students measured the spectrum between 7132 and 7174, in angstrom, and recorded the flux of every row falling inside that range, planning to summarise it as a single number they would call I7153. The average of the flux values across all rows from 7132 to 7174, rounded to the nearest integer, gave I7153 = 25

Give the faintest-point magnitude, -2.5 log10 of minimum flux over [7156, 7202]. -3.54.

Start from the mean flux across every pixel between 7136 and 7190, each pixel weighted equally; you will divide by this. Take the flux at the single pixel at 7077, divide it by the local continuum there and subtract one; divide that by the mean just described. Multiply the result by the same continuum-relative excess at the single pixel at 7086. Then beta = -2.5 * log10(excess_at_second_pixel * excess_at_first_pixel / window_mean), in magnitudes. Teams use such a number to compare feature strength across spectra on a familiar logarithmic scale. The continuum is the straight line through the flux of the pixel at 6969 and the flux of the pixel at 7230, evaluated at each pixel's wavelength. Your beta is 13.4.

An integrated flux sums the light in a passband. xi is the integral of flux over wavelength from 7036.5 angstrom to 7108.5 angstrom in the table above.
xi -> 2752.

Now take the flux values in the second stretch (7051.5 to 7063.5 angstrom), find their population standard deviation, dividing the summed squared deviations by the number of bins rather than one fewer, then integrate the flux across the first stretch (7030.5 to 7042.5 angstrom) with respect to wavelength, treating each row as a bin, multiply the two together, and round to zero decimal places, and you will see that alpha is 3903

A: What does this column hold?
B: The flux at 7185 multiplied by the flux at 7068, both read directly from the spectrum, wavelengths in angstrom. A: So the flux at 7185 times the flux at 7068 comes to 1114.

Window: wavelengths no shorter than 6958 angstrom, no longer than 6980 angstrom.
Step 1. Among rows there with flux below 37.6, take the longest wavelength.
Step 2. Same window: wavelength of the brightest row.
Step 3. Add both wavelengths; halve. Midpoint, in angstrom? 6969.0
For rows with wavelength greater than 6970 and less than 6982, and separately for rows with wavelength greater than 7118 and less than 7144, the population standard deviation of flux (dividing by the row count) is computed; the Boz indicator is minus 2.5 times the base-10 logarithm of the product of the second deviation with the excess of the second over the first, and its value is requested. -3.2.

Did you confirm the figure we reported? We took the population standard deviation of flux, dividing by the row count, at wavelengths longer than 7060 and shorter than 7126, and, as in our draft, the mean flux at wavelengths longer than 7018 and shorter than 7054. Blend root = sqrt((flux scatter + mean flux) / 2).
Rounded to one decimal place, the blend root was 5.3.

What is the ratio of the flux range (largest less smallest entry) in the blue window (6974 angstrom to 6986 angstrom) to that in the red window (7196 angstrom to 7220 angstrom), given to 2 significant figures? 0.67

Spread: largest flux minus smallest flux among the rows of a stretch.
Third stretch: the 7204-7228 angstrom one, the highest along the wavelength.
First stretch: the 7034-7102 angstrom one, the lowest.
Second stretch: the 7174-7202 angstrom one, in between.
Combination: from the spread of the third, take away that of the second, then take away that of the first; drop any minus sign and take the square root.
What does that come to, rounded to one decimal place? 5.3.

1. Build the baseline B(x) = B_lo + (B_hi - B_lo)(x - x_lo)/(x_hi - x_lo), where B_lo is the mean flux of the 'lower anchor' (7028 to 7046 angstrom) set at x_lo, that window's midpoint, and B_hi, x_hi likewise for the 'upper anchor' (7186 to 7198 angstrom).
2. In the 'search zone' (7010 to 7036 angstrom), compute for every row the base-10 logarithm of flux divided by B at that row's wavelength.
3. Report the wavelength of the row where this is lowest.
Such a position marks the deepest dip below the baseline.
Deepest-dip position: 7011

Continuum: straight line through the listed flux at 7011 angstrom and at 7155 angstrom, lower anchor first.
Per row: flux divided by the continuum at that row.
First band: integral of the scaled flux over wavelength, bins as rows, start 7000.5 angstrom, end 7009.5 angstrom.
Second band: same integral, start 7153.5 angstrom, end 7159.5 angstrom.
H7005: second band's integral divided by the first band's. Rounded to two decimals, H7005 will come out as 0.70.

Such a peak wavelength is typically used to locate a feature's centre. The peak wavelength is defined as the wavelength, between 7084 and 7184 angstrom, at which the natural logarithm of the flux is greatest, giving 7086 angstrom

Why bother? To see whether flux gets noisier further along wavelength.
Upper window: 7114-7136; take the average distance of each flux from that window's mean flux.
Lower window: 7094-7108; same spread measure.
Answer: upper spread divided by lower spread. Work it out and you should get 4.7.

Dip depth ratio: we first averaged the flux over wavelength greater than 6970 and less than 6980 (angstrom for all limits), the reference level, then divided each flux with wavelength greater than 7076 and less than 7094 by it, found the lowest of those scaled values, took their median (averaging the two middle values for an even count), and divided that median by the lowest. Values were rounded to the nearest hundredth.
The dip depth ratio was 1.37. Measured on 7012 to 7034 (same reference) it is 1.02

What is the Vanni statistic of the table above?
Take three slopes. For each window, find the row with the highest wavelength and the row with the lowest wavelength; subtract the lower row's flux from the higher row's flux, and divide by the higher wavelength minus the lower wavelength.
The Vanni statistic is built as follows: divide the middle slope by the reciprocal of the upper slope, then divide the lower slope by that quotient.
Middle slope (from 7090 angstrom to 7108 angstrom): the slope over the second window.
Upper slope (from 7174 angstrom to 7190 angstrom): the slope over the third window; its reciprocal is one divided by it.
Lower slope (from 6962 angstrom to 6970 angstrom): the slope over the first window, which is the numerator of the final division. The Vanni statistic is 2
